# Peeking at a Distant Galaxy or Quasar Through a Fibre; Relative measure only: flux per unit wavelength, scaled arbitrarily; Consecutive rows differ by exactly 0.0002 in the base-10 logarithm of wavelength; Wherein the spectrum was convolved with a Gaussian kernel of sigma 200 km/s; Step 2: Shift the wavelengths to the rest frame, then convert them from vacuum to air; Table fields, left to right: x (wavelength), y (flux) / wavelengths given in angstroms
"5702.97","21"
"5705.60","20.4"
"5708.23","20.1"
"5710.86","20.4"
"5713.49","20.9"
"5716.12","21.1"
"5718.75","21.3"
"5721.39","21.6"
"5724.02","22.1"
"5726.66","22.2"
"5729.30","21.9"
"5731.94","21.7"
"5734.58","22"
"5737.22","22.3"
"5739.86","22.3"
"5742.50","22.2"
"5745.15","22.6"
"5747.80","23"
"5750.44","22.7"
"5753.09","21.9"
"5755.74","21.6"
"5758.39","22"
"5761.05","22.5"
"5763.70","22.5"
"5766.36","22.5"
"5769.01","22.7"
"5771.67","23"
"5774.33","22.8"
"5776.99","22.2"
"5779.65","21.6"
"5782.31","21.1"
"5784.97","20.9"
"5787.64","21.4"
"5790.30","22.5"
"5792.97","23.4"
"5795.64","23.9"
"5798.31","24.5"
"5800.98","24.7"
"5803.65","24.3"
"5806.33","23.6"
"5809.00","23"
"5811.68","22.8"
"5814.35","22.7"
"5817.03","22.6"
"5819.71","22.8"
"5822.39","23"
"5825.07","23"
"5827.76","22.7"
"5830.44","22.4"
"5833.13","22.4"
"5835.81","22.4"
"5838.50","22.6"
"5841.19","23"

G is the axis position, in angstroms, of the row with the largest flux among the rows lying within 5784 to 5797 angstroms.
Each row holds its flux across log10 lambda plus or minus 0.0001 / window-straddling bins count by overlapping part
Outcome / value 5795.64 angstroms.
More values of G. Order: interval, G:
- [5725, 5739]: 5737.22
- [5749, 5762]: 5750.44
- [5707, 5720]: 5718.75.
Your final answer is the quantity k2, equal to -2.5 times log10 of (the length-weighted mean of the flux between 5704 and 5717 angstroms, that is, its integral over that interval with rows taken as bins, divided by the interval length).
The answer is -3.28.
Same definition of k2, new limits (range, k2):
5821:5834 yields -3.39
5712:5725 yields -3.32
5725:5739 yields -3.36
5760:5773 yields -3.39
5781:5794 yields -3.35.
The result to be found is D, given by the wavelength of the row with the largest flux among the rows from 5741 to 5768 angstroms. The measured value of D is 5747.80 angstroms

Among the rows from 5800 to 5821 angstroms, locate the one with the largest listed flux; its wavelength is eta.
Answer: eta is 5800.98 angstroms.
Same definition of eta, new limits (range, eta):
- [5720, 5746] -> 5745.15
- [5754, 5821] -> 5800.98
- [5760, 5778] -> 5771.67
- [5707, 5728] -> 5726.66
